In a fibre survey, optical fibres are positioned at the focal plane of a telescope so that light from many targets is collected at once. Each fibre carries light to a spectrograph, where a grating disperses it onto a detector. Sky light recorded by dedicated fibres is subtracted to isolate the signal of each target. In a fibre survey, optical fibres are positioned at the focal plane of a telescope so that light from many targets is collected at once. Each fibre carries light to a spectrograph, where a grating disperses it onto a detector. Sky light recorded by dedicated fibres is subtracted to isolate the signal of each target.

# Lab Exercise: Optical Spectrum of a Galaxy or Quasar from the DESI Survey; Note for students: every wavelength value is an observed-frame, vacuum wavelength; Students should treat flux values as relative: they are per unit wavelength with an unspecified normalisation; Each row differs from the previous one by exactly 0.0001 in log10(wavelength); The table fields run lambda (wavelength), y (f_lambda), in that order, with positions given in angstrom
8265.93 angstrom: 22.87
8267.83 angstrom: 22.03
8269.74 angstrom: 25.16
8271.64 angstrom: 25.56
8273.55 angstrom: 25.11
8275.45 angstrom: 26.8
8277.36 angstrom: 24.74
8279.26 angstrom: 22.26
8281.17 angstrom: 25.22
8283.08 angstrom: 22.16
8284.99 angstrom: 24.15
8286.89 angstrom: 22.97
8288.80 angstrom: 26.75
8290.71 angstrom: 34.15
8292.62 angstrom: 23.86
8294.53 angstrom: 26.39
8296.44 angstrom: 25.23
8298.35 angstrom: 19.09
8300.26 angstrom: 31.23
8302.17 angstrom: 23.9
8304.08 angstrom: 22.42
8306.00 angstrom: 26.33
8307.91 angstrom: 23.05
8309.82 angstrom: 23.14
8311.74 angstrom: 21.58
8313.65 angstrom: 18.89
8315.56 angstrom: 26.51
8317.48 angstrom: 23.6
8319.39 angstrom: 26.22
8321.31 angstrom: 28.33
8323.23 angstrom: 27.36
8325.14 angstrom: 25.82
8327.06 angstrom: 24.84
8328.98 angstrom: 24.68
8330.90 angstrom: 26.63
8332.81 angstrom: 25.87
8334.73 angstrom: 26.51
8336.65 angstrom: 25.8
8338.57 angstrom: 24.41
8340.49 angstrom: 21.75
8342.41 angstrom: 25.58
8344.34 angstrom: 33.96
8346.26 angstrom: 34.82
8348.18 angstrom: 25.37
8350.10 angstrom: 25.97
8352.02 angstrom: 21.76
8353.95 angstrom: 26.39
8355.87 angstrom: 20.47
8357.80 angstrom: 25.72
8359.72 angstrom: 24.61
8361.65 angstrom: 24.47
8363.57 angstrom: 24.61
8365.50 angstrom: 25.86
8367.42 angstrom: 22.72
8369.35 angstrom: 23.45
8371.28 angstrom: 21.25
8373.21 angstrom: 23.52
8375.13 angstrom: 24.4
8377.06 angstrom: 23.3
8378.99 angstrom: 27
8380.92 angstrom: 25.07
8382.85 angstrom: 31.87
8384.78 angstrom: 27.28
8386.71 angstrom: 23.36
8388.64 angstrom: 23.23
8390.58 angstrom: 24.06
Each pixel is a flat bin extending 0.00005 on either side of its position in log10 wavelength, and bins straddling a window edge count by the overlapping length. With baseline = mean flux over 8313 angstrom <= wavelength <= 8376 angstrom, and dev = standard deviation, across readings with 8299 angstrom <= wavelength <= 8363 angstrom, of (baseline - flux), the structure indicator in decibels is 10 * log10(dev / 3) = 0.4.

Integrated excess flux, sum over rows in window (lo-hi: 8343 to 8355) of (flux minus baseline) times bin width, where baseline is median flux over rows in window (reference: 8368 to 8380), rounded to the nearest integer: 53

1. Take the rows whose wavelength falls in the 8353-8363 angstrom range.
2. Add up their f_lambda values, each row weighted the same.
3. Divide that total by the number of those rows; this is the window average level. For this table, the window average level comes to 24.3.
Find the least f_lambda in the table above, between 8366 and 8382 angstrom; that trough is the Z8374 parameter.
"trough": 21.25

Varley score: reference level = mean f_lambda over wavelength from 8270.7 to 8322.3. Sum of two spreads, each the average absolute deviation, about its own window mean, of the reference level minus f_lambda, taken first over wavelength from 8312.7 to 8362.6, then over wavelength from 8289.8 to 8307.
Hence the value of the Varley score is 5.4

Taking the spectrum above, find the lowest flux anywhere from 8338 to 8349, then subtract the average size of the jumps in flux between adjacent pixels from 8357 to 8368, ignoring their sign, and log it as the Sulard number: 20.6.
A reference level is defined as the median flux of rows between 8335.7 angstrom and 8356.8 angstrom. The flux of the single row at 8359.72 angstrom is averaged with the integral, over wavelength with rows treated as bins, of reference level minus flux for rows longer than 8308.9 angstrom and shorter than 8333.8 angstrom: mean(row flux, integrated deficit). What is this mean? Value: 21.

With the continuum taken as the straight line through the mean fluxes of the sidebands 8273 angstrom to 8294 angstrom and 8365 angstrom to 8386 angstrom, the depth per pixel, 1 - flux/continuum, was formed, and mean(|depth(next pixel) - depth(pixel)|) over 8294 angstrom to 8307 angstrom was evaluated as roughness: 0.21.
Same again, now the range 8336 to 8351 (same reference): 0.15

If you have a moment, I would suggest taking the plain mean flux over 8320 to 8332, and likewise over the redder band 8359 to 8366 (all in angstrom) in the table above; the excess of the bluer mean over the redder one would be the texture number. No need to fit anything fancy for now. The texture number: 1.4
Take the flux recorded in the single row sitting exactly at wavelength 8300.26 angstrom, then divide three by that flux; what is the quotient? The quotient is 0.096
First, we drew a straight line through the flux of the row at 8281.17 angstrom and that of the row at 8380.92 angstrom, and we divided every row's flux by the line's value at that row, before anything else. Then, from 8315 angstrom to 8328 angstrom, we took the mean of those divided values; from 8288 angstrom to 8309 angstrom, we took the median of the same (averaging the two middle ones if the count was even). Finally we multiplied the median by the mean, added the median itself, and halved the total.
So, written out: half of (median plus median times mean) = 1.02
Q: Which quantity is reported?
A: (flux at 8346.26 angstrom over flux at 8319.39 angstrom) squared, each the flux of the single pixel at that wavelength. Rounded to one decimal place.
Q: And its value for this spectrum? 1.8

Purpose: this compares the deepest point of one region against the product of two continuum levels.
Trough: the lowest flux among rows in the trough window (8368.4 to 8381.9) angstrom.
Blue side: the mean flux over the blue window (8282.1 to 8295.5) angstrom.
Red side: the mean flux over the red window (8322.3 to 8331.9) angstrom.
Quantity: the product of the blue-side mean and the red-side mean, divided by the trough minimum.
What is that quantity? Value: 31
